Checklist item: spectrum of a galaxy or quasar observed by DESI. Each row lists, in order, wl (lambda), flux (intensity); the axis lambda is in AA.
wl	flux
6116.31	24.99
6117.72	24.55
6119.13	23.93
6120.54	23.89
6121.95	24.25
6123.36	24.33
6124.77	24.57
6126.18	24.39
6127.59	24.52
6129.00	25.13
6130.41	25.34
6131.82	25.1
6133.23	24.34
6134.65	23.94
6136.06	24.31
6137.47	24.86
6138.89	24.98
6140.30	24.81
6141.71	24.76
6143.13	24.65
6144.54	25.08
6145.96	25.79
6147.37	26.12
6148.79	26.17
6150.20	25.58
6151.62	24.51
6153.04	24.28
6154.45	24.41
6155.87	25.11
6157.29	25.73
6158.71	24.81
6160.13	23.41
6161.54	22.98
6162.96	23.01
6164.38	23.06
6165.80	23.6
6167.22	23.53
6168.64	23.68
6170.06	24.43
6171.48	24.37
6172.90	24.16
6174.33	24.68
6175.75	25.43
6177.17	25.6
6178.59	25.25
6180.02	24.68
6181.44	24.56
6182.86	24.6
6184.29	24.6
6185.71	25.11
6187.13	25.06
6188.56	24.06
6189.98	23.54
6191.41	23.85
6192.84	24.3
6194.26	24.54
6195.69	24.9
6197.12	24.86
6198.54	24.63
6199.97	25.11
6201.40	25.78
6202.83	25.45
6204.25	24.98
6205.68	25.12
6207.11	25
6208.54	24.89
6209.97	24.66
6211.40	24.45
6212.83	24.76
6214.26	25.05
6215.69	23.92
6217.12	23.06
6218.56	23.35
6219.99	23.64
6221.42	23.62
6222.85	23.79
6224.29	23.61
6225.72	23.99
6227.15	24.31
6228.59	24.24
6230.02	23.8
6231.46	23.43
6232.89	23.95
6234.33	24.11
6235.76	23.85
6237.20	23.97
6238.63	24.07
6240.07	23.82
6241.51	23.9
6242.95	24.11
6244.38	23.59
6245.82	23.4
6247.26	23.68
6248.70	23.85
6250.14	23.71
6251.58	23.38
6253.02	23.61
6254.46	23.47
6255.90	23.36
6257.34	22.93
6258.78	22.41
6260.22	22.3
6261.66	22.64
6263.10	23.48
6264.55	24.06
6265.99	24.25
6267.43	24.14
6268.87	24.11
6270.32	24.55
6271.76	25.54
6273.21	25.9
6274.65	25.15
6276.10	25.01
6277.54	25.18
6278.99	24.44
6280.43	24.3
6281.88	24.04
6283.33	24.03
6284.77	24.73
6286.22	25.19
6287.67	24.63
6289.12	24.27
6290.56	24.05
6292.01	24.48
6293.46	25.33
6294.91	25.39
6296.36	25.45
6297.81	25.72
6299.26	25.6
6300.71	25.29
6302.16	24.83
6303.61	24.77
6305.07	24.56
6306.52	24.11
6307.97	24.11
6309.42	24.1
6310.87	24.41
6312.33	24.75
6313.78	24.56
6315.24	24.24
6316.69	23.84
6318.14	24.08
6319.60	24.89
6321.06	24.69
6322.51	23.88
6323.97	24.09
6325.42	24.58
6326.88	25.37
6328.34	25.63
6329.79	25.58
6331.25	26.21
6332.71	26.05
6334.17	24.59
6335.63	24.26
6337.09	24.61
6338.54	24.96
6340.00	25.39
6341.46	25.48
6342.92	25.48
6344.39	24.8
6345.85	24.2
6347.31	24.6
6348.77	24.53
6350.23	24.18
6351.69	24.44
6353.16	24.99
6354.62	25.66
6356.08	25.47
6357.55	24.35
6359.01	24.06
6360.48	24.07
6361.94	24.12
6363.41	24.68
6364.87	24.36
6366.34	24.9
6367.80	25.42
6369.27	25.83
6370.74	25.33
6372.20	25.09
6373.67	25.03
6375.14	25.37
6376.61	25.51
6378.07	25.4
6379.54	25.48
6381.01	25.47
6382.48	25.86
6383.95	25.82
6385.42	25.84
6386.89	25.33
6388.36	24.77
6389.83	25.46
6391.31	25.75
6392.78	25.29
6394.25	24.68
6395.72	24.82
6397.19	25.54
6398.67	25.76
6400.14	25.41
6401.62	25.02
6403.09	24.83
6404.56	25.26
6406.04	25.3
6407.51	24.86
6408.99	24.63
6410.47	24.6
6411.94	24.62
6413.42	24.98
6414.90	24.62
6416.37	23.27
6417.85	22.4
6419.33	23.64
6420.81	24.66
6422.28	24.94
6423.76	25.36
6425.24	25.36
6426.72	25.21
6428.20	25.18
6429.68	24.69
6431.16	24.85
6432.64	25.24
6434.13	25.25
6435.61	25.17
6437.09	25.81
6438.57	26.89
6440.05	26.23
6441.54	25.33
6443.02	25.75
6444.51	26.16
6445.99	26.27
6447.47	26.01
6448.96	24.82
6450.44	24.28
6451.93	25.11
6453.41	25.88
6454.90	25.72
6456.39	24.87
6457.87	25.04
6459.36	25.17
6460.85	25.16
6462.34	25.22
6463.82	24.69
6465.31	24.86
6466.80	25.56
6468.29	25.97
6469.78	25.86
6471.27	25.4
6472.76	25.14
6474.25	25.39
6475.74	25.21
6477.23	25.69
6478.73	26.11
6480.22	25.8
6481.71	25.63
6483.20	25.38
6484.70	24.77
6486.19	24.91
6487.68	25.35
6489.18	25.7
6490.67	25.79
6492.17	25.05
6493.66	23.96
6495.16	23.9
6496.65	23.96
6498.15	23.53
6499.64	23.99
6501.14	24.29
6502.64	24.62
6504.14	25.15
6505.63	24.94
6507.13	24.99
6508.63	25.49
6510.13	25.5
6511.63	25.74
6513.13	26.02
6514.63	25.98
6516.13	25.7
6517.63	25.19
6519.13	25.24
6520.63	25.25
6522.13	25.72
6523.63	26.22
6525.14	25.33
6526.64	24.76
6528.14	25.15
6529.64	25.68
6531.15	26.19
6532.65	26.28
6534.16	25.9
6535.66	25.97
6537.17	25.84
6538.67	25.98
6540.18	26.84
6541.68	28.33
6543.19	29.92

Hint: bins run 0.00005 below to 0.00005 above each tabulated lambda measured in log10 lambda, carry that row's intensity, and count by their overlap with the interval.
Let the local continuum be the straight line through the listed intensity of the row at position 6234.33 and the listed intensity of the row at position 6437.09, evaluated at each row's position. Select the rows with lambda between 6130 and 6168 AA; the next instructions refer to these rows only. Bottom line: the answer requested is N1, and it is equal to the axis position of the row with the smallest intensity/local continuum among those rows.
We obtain 6161.54 AA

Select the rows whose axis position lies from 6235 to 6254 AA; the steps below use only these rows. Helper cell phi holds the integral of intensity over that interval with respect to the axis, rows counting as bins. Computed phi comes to 451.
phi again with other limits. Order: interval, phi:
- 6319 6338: 474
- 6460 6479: 482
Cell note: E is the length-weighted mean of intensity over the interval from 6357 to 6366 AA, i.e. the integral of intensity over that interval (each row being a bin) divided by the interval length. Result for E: 24.3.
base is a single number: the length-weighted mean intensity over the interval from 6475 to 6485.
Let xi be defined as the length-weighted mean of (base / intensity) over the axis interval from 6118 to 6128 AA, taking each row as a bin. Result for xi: 1.05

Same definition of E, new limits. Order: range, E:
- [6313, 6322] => 24.4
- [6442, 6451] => 25.6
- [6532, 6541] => 26.2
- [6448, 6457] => 25.1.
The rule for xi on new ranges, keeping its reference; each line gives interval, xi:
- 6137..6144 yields 1.03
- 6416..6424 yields 1.07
